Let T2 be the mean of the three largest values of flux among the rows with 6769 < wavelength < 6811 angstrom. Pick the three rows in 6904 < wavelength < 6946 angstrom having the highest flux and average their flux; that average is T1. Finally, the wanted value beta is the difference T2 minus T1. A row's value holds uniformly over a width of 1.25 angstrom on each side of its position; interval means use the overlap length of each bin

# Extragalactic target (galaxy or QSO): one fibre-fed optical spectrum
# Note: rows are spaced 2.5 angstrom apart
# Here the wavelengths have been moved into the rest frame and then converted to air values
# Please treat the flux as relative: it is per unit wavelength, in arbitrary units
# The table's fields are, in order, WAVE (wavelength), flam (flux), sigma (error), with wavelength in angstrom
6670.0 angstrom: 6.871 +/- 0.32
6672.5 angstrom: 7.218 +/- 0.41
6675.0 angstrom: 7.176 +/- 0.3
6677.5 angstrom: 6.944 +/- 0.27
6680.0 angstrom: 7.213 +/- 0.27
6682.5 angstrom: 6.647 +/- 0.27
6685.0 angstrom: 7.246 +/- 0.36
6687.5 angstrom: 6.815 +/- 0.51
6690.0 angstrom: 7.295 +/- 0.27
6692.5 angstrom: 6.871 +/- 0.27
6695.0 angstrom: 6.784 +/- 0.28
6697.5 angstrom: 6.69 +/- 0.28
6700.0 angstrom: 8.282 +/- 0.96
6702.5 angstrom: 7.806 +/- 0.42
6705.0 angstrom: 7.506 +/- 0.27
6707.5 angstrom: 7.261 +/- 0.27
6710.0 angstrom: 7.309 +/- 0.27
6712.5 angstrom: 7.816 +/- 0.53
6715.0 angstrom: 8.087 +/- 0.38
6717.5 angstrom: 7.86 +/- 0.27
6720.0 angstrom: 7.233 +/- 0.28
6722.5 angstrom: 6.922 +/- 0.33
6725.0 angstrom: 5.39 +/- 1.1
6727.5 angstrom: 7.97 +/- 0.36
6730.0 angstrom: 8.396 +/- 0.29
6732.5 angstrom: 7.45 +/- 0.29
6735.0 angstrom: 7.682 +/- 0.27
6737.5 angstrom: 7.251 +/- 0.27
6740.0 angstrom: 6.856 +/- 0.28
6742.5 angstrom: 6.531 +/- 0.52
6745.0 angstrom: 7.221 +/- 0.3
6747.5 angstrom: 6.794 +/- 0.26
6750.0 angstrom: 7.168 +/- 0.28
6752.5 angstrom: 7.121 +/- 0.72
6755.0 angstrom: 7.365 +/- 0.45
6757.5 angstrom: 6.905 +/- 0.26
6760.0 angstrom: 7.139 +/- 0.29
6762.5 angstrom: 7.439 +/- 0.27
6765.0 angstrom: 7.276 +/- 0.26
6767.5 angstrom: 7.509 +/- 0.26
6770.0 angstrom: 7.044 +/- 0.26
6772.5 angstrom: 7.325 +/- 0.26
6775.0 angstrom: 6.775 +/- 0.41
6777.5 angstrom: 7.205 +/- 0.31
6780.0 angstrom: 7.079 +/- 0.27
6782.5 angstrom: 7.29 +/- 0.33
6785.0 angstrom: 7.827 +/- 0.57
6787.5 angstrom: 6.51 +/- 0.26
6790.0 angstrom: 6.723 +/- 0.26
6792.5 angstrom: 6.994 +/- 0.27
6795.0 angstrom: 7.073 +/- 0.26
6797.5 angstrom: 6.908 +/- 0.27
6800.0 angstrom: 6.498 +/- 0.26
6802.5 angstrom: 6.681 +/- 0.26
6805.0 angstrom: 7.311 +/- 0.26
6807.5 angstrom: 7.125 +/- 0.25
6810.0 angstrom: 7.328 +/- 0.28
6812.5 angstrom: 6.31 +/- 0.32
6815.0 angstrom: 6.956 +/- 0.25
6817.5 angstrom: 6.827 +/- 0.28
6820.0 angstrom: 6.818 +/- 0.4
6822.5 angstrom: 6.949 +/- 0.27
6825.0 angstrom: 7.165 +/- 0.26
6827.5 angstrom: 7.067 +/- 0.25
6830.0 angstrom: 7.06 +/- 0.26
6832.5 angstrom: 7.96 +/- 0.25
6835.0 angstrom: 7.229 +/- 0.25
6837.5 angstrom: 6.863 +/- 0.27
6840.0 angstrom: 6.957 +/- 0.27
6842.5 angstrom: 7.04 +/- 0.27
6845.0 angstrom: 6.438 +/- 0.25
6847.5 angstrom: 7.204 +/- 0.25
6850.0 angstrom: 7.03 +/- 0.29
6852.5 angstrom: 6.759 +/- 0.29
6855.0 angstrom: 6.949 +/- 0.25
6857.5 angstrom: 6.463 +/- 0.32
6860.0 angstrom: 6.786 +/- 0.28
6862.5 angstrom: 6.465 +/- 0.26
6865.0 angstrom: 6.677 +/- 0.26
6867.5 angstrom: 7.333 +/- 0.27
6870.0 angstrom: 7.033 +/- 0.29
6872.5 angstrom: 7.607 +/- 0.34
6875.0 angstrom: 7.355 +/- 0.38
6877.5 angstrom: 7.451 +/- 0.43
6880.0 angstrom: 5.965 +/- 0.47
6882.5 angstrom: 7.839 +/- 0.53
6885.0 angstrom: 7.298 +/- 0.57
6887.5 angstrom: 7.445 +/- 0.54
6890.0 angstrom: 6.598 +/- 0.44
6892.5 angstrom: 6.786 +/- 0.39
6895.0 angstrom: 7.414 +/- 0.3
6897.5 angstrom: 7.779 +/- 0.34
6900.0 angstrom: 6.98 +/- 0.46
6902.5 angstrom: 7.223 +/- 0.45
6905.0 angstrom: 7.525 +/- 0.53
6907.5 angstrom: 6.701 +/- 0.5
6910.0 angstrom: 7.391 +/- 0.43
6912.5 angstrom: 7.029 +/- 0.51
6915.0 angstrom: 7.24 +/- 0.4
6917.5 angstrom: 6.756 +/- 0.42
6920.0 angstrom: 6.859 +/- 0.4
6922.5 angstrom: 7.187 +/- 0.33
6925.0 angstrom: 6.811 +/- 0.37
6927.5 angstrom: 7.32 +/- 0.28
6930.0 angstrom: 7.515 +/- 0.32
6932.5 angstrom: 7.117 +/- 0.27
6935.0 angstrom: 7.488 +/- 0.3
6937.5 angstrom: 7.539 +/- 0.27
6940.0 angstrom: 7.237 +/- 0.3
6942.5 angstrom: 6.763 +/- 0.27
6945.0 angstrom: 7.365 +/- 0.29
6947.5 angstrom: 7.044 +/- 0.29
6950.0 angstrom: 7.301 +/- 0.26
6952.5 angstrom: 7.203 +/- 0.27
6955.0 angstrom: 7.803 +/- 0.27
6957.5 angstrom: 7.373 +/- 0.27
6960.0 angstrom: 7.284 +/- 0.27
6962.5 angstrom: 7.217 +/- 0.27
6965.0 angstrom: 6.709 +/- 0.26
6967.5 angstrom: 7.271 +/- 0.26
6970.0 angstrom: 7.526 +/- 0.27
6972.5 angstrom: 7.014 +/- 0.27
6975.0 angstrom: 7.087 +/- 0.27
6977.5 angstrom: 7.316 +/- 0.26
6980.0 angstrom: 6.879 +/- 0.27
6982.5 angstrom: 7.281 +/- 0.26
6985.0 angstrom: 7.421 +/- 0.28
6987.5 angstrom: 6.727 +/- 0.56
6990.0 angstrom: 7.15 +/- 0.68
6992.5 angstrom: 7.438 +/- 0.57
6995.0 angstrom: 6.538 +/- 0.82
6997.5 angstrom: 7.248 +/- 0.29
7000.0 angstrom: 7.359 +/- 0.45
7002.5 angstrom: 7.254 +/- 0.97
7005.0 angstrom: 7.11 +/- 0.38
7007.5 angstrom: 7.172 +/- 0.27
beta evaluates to -0.03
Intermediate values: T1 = 7.53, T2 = 7.49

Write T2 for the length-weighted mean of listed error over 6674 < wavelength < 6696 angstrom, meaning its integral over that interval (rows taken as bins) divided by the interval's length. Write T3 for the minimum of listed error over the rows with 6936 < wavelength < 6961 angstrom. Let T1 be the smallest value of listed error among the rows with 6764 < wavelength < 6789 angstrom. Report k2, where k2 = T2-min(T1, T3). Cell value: 0.052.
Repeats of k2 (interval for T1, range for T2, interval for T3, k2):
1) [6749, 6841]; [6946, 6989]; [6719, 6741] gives 0.038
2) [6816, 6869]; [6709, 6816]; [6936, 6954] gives 0.085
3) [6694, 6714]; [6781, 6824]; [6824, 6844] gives 0.047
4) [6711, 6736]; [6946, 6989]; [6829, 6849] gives 0.038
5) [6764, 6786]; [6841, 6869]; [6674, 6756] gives 0.012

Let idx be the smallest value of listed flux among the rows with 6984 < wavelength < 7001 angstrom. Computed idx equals 6.538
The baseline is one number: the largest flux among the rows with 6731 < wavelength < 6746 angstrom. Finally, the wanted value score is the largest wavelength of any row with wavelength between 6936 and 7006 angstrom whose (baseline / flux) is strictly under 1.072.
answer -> 7002.5 angstrom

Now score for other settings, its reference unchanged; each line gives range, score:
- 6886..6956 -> 6955.0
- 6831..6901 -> 6897.5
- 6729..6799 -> 6785.0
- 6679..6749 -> 6745.0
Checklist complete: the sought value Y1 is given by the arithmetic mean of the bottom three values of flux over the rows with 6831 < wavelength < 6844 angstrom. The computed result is 6.95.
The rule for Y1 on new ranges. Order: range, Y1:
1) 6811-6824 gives 6.65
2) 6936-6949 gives 7.01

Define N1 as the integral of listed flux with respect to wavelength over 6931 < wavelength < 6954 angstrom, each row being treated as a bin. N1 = 166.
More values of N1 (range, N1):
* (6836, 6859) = 158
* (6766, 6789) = 165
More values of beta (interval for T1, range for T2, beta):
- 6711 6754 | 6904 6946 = -0.62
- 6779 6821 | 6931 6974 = 0.13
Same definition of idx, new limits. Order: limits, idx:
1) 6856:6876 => 6.463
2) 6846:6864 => 6.463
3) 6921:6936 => 6.811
